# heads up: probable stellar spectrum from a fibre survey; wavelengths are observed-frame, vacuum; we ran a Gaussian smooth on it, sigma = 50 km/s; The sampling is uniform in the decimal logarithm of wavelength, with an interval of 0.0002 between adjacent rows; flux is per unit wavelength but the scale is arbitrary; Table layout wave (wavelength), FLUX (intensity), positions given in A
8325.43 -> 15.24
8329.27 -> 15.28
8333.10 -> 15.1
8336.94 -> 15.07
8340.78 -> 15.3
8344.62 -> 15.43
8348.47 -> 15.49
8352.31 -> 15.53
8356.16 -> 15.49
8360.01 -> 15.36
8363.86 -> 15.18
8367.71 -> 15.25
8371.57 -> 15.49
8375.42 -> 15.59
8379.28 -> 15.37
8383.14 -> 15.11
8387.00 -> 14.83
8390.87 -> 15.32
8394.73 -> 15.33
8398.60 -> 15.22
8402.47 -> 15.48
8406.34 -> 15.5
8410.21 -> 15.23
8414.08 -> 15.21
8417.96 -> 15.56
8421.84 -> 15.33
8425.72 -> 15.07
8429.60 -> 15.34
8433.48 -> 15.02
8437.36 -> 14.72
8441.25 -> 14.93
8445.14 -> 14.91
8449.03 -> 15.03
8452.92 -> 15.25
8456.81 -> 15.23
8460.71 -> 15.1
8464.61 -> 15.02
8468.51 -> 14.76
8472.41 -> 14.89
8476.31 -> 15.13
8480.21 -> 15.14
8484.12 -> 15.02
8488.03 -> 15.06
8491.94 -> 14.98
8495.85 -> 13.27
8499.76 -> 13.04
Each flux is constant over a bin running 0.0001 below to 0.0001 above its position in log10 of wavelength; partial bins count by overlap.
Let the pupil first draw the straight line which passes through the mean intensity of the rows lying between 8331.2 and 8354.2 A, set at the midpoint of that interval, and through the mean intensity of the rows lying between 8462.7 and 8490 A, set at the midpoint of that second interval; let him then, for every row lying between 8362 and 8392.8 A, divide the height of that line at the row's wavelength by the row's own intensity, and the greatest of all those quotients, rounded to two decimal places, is 1.03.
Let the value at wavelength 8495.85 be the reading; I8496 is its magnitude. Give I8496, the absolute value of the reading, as 13.3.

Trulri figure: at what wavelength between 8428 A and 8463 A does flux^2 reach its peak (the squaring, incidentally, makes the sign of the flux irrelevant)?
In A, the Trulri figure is 8429.60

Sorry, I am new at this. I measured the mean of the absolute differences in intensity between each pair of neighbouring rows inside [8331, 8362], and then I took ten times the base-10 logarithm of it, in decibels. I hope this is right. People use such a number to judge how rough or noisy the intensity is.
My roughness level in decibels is -10.3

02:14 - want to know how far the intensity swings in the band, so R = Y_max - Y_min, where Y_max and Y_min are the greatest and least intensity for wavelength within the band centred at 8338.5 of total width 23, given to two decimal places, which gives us 0.42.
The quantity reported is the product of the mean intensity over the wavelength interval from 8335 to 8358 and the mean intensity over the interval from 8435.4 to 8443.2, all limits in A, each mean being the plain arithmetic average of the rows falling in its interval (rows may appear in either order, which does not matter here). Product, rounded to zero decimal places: 228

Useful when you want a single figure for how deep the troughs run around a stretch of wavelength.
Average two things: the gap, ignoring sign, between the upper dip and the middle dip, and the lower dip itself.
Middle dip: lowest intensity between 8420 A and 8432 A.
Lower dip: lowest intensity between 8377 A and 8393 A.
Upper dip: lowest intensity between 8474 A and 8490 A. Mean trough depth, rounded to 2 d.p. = 7.44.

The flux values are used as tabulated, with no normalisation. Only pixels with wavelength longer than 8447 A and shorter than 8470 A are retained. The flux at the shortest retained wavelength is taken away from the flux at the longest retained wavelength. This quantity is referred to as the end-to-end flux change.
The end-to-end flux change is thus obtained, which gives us -0.3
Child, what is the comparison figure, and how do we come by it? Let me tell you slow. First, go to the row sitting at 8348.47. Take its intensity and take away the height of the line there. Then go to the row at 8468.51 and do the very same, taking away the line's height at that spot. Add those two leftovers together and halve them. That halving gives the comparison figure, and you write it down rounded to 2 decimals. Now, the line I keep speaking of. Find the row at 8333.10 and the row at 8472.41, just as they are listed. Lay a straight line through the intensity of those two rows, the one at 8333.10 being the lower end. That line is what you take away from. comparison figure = 0.14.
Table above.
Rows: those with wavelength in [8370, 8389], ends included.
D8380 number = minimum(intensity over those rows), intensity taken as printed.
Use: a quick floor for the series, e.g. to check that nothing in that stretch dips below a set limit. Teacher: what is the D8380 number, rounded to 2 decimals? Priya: 14.83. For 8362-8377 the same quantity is 15.18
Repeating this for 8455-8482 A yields 14.76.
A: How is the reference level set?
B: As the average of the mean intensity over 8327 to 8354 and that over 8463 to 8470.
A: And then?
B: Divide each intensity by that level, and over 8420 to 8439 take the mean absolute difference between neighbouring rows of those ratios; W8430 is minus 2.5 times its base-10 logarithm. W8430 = 4.3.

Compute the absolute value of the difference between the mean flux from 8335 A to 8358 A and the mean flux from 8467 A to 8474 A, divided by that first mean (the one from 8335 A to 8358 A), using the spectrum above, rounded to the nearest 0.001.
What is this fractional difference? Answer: 0.036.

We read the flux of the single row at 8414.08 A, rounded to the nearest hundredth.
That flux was 15.21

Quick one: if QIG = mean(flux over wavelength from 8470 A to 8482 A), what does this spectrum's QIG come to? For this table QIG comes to 15.1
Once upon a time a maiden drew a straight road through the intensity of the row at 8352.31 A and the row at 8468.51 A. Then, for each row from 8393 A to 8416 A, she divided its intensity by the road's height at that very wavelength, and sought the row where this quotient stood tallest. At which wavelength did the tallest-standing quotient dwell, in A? 8406.34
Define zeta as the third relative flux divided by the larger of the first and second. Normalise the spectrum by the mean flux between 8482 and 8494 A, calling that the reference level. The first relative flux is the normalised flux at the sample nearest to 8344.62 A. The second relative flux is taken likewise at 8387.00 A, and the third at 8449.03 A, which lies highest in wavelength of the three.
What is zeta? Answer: 0.97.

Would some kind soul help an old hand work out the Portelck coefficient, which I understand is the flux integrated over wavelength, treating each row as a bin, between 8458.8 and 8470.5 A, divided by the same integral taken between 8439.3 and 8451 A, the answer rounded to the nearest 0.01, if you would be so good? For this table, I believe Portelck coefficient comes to 1.00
